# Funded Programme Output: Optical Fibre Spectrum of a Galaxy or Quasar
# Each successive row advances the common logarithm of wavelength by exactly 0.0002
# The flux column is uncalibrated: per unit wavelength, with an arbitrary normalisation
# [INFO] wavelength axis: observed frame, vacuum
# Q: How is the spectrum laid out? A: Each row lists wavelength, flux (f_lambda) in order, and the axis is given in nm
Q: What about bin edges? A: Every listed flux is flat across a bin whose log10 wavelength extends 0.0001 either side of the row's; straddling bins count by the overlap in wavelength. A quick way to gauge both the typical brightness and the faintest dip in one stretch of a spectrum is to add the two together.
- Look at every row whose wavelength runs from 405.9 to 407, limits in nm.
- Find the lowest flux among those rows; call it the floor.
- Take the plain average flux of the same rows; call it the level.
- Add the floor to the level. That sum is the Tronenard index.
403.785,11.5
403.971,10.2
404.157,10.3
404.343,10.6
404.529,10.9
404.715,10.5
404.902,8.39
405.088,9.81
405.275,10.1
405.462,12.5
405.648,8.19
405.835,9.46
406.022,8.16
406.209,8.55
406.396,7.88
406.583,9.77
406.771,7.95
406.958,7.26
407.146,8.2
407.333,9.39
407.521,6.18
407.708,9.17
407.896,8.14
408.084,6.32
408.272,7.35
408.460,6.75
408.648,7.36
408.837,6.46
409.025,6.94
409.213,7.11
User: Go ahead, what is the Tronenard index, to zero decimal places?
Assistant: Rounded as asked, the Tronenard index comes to 16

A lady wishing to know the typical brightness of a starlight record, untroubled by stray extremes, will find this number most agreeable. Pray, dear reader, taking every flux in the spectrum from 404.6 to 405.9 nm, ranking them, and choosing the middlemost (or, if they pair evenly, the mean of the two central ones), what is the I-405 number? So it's 9.8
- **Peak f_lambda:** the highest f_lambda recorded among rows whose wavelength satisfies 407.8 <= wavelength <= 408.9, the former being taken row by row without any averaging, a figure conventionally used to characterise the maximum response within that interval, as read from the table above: 8.14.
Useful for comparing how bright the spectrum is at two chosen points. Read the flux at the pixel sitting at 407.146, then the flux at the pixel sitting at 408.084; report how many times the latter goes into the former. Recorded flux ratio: 1.30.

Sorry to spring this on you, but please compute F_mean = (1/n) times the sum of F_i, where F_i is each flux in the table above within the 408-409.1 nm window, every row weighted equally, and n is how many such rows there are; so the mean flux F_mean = 6.9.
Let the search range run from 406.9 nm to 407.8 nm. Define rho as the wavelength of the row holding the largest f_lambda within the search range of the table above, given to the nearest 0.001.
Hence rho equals 407.333 nm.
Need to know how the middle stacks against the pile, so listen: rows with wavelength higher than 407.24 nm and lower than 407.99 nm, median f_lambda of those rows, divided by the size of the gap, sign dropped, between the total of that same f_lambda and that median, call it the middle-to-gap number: 0.357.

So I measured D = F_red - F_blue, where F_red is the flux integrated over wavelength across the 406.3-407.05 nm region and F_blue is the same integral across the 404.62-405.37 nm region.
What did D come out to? -1.1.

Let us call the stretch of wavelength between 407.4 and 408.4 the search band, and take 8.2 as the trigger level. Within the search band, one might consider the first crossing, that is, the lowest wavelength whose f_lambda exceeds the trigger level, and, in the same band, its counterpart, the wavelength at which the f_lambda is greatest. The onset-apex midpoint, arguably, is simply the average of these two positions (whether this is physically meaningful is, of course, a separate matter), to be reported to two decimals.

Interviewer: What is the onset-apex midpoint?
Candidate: 407.71 nm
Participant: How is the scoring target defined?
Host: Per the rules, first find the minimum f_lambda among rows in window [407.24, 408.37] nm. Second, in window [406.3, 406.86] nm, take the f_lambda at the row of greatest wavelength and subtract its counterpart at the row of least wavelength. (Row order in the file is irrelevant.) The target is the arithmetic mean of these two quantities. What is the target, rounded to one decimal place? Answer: 3.1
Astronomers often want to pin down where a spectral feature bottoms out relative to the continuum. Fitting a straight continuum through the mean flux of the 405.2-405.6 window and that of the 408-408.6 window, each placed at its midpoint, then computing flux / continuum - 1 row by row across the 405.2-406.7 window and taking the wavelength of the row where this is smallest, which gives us 405.648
